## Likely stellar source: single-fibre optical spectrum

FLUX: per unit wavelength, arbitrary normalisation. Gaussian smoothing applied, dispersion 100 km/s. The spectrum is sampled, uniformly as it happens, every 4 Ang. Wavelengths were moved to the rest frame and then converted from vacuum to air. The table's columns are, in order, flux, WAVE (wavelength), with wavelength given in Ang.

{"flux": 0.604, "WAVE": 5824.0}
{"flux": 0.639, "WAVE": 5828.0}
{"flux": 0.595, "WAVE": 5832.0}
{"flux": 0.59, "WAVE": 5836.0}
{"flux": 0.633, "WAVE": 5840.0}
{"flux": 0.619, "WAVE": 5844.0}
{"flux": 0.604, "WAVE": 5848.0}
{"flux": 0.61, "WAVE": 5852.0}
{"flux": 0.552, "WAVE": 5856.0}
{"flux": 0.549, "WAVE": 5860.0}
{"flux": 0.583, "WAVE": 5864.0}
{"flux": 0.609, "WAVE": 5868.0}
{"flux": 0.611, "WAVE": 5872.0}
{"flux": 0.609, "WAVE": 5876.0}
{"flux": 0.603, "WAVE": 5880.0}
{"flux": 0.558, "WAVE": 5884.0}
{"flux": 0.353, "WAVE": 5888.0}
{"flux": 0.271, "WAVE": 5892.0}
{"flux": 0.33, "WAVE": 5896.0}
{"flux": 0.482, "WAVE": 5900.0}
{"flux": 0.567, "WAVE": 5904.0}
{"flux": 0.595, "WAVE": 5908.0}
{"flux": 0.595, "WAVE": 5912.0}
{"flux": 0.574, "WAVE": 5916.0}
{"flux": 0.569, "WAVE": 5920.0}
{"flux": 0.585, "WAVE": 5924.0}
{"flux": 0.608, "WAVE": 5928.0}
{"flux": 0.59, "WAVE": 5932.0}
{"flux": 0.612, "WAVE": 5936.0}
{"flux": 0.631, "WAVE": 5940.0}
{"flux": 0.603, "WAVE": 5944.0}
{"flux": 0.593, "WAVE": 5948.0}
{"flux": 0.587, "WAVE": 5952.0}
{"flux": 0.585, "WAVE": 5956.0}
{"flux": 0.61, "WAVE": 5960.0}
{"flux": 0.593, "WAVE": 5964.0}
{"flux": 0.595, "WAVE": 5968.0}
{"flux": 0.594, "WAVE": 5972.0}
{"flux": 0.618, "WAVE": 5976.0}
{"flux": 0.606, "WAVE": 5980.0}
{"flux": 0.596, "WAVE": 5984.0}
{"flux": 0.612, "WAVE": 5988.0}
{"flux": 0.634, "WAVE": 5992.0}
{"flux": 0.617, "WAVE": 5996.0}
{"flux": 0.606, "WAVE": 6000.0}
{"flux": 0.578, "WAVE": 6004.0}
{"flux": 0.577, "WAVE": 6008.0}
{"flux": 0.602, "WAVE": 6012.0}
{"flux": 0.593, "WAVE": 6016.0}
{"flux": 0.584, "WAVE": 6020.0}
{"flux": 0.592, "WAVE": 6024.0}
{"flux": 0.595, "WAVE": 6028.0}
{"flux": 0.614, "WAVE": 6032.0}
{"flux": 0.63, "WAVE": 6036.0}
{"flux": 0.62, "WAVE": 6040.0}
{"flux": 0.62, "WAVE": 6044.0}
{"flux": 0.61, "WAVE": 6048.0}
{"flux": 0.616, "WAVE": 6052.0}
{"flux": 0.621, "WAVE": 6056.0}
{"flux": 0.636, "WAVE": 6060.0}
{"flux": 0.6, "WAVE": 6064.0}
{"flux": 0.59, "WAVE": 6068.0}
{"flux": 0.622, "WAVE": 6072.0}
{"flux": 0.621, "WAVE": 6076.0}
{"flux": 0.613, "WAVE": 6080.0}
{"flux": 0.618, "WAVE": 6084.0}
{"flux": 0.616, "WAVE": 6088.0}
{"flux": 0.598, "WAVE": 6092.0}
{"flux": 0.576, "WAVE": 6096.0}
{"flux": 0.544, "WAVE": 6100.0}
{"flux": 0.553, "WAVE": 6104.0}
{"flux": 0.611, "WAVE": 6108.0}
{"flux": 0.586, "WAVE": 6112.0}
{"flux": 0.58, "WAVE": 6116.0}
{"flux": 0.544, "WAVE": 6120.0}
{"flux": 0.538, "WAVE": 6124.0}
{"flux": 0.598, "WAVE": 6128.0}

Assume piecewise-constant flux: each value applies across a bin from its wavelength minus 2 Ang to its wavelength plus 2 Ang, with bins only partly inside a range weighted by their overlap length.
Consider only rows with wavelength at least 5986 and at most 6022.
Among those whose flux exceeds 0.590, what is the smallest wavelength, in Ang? 5988.0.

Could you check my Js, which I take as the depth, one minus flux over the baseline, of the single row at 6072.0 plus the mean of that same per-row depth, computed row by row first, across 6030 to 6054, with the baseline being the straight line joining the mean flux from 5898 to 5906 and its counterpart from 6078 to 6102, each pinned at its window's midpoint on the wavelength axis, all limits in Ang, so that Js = -0.13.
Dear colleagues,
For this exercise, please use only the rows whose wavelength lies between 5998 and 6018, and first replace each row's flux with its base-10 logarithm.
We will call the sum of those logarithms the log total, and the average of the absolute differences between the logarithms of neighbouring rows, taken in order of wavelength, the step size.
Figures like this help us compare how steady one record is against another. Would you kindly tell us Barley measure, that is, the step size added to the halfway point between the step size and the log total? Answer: -0.554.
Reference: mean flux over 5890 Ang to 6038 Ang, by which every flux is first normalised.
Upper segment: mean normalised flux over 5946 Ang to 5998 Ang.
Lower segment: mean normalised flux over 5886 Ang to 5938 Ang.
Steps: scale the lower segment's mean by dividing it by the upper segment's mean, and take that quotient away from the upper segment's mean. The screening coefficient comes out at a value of 0.18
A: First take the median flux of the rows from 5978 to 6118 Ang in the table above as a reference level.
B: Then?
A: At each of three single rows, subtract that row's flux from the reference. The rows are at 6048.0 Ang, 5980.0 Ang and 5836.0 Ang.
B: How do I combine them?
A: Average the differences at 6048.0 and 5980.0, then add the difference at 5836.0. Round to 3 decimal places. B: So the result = 0.014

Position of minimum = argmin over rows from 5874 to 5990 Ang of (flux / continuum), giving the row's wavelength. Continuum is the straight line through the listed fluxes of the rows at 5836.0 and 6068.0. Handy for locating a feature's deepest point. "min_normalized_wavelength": 5892.0 Ang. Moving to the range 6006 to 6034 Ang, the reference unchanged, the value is 6008.0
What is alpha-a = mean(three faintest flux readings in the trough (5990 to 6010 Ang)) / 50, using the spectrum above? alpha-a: 0.0117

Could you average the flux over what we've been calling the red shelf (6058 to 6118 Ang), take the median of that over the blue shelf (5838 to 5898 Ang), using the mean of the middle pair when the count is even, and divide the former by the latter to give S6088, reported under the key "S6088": 0.99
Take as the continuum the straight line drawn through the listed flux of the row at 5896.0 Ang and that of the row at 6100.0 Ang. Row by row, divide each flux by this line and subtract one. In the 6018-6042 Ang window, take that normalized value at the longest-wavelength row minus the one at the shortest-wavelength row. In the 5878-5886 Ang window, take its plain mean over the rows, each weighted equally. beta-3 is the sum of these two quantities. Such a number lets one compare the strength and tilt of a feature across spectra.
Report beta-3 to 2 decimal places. 0.86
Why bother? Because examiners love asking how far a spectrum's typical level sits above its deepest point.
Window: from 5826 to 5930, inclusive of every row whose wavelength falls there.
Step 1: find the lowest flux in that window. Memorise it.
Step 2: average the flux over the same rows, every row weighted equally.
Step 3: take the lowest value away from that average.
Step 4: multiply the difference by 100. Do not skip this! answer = 29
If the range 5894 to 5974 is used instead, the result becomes 24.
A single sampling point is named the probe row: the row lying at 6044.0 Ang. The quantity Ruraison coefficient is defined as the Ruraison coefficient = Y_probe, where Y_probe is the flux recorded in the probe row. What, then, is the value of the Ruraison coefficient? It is 0.62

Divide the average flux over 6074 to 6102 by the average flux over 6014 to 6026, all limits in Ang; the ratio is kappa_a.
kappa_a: 1.01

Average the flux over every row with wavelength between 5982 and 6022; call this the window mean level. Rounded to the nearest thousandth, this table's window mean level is 0.600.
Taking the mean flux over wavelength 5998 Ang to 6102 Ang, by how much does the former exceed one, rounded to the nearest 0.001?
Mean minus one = -0.396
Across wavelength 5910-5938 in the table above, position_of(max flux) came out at 5936.0 Ang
